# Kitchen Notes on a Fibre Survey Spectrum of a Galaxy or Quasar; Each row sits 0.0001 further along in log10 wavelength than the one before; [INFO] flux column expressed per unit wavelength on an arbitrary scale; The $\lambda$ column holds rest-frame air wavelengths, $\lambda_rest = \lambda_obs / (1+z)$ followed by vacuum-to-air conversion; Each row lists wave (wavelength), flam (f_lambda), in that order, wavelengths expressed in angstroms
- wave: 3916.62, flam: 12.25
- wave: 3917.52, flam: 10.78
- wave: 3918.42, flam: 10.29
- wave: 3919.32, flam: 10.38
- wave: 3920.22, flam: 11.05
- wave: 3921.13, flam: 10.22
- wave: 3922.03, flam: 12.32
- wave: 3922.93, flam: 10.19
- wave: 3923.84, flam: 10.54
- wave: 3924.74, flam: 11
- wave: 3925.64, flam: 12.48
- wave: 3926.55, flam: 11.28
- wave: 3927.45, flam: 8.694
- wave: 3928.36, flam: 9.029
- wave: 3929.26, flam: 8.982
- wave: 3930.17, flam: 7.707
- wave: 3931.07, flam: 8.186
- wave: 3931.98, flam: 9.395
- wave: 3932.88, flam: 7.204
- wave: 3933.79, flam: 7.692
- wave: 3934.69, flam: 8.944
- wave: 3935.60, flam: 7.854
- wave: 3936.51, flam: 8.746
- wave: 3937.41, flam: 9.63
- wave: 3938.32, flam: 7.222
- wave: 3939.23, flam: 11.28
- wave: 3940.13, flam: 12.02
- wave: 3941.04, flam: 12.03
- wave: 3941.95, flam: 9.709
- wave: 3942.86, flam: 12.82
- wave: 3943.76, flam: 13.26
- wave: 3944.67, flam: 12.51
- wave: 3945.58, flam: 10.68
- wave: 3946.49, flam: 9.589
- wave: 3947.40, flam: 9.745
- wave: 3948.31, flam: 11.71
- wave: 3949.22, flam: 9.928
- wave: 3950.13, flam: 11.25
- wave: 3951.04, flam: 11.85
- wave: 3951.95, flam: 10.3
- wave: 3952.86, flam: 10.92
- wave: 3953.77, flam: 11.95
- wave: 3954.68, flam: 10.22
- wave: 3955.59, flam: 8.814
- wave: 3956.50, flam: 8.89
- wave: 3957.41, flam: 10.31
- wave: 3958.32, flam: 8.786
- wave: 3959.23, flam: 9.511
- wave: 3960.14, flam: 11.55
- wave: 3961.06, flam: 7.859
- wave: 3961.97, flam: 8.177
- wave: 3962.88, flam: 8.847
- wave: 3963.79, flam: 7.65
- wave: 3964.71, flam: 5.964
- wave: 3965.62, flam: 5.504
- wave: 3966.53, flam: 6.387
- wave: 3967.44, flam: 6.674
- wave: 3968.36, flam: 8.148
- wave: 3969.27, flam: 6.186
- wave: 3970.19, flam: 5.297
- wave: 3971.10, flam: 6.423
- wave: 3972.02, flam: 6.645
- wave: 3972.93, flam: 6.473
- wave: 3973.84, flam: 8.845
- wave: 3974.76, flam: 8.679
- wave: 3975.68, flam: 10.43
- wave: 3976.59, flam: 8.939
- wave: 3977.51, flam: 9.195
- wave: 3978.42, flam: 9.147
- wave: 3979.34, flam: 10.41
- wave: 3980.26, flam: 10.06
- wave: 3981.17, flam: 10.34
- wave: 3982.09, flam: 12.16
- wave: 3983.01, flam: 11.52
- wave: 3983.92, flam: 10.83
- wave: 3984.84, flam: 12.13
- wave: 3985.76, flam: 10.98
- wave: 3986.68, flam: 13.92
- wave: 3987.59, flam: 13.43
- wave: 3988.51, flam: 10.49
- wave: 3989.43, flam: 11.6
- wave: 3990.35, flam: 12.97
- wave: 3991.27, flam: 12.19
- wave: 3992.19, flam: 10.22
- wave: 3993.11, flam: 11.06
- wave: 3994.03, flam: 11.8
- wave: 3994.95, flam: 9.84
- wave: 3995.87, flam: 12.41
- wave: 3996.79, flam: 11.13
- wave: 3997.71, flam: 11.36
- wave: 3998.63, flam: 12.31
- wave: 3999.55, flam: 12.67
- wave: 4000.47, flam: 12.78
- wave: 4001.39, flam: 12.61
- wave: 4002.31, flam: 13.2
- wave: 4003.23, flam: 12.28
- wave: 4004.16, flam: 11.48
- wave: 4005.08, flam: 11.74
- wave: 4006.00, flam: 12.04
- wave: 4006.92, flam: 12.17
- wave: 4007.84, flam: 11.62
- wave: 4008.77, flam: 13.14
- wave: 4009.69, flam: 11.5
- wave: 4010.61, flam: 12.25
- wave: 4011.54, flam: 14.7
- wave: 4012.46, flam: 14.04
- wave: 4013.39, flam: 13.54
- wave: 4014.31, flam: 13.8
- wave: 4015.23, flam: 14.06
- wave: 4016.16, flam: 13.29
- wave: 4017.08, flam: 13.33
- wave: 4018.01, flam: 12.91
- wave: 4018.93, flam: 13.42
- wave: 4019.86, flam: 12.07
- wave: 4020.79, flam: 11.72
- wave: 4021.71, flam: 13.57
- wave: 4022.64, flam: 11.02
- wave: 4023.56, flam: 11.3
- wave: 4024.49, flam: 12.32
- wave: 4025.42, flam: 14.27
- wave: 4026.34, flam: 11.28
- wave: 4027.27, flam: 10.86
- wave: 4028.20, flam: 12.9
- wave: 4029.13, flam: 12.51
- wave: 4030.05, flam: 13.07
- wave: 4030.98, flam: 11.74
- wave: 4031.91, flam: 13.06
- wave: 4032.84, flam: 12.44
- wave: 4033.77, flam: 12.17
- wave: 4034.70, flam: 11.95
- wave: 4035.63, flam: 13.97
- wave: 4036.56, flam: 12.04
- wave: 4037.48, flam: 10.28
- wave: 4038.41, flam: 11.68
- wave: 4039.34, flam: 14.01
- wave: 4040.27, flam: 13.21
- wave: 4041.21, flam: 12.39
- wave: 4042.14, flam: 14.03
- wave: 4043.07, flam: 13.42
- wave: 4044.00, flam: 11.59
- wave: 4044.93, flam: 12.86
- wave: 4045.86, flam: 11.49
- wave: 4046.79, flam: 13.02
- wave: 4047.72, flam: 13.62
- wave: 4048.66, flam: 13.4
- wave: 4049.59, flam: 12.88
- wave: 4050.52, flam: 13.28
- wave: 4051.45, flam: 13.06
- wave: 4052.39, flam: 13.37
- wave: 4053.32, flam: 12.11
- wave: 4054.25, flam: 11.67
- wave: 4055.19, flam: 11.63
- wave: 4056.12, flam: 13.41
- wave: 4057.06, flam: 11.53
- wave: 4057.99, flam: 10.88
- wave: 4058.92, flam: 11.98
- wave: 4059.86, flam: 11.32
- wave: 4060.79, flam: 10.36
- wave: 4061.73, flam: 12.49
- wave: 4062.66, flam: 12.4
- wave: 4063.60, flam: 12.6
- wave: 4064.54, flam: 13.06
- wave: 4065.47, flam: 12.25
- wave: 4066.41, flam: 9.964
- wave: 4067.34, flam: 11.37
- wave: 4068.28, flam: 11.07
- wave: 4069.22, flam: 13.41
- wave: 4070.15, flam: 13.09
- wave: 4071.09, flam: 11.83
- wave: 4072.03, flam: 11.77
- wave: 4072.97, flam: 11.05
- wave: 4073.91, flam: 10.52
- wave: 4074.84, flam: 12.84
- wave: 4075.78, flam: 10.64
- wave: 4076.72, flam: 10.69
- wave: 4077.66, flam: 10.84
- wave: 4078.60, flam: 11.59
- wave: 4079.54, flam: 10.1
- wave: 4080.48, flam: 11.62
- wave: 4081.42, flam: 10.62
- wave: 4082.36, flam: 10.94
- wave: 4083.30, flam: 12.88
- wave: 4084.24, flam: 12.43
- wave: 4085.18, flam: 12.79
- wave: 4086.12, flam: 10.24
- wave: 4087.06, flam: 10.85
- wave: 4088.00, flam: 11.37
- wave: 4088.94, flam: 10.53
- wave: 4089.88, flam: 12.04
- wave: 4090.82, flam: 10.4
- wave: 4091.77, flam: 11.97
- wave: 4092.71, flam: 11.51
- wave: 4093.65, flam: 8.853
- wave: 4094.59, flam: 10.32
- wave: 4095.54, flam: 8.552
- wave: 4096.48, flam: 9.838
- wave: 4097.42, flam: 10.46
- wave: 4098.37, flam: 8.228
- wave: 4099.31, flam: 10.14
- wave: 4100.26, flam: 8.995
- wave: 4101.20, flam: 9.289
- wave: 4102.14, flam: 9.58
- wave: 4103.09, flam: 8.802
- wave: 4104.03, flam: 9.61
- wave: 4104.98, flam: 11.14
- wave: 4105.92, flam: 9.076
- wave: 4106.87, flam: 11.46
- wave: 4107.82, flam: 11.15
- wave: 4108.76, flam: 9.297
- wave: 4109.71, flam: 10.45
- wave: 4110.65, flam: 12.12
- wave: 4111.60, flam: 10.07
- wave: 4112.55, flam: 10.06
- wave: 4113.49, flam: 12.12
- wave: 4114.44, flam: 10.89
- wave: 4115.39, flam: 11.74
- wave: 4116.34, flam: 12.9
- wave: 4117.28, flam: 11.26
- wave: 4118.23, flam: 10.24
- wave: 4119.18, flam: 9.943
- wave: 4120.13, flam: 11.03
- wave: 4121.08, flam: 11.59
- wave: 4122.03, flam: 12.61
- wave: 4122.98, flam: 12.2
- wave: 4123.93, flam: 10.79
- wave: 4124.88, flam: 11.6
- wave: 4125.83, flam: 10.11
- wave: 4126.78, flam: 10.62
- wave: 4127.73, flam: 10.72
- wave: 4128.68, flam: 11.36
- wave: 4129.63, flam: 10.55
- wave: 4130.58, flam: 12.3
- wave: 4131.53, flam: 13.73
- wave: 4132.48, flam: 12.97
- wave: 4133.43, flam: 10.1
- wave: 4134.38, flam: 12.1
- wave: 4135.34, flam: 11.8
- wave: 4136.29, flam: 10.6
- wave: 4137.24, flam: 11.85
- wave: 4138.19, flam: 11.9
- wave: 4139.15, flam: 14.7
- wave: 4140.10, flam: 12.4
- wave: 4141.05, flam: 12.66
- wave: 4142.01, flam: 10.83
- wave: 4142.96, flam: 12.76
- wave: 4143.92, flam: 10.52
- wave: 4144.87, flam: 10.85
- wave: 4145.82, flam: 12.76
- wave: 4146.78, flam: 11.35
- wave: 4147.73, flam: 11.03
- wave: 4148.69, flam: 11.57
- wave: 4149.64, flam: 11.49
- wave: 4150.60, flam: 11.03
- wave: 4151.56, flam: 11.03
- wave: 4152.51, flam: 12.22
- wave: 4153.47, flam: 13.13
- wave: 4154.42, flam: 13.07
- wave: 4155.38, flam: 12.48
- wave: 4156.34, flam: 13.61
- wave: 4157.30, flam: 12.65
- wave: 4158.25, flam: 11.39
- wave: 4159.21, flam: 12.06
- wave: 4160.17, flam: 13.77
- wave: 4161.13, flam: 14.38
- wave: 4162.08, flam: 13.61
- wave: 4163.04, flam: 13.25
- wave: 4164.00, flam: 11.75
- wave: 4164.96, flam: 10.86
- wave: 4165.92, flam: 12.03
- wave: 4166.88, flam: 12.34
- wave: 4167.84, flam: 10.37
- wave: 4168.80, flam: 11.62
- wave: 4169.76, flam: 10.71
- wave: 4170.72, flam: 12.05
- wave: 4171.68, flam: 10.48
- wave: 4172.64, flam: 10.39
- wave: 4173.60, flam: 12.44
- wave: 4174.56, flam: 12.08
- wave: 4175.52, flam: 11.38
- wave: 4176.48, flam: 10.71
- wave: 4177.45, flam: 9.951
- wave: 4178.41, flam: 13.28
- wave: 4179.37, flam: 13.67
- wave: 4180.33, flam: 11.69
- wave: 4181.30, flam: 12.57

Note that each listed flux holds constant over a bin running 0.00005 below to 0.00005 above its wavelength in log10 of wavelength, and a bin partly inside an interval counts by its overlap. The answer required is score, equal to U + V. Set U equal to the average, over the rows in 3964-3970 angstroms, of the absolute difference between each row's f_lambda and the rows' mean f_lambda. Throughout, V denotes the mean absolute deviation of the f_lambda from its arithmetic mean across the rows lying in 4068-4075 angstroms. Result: 1.5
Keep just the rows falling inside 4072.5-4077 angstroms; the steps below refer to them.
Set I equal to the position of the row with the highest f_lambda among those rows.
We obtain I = 4074.84 angstroms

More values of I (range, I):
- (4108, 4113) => 4110.65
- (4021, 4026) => 4025.42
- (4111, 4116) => 4113.49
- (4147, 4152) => 4148.69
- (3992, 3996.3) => 3995.87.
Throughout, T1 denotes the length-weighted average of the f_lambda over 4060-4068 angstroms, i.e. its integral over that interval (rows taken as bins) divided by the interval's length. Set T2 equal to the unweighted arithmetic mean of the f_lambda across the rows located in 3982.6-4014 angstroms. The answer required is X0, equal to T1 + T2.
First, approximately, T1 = 11.78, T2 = 12.1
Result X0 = 23.9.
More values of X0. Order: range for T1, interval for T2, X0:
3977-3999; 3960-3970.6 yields 18.7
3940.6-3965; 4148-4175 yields 22.3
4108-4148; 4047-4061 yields 23.8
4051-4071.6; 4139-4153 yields 23.8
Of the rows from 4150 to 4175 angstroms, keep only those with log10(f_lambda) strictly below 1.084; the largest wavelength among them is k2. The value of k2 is 4174.56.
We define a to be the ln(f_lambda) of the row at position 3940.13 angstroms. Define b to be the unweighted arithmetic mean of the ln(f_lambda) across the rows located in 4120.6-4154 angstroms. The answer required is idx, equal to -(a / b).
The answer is -1.01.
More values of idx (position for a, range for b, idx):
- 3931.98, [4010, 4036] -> -0.88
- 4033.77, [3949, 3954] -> -1.04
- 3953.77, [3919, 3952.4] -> -1.07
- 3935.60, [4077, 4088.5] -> -0.85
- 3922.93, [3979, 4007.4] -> -0.94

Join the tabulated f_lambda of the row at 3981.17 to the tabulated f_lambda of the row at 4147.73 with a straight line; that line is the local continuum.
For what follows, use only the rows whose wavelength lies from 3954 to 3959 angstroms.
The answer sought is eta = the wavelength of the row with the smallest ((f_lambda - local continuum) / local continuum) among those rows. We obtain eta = 3958.32 angstroms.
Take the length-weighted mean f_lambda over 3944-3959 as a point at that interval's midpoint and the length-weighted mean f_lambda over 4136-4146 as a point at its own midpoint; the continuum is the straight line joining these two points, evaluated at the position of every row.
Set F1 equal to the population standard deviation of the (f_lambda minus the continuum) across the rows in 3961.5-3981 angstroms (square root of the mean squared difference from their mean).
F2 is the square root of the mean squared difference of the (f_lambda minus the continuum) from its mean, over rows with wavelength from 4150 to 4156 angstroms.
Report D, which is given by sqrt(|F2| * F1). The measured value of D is 1.15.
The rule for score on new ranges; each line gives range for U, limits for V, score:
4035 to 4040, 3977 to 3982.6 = 2.0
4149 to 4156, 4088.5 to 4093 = 1.4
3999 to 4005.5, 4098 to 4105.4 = 1.1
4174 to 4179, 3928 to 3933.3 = 1.7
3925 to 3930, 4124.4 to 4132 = 2.3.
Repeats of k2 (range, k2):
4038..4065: 4060.79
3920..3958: 3957.41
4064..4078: 4077.66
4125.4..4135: 4134.38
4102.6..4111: 4110.65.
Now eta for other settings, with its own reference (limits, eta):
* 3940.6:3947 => 3946.49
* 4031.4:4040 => 4037.48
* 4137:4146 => 4143.92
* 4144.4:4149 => 4144.87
